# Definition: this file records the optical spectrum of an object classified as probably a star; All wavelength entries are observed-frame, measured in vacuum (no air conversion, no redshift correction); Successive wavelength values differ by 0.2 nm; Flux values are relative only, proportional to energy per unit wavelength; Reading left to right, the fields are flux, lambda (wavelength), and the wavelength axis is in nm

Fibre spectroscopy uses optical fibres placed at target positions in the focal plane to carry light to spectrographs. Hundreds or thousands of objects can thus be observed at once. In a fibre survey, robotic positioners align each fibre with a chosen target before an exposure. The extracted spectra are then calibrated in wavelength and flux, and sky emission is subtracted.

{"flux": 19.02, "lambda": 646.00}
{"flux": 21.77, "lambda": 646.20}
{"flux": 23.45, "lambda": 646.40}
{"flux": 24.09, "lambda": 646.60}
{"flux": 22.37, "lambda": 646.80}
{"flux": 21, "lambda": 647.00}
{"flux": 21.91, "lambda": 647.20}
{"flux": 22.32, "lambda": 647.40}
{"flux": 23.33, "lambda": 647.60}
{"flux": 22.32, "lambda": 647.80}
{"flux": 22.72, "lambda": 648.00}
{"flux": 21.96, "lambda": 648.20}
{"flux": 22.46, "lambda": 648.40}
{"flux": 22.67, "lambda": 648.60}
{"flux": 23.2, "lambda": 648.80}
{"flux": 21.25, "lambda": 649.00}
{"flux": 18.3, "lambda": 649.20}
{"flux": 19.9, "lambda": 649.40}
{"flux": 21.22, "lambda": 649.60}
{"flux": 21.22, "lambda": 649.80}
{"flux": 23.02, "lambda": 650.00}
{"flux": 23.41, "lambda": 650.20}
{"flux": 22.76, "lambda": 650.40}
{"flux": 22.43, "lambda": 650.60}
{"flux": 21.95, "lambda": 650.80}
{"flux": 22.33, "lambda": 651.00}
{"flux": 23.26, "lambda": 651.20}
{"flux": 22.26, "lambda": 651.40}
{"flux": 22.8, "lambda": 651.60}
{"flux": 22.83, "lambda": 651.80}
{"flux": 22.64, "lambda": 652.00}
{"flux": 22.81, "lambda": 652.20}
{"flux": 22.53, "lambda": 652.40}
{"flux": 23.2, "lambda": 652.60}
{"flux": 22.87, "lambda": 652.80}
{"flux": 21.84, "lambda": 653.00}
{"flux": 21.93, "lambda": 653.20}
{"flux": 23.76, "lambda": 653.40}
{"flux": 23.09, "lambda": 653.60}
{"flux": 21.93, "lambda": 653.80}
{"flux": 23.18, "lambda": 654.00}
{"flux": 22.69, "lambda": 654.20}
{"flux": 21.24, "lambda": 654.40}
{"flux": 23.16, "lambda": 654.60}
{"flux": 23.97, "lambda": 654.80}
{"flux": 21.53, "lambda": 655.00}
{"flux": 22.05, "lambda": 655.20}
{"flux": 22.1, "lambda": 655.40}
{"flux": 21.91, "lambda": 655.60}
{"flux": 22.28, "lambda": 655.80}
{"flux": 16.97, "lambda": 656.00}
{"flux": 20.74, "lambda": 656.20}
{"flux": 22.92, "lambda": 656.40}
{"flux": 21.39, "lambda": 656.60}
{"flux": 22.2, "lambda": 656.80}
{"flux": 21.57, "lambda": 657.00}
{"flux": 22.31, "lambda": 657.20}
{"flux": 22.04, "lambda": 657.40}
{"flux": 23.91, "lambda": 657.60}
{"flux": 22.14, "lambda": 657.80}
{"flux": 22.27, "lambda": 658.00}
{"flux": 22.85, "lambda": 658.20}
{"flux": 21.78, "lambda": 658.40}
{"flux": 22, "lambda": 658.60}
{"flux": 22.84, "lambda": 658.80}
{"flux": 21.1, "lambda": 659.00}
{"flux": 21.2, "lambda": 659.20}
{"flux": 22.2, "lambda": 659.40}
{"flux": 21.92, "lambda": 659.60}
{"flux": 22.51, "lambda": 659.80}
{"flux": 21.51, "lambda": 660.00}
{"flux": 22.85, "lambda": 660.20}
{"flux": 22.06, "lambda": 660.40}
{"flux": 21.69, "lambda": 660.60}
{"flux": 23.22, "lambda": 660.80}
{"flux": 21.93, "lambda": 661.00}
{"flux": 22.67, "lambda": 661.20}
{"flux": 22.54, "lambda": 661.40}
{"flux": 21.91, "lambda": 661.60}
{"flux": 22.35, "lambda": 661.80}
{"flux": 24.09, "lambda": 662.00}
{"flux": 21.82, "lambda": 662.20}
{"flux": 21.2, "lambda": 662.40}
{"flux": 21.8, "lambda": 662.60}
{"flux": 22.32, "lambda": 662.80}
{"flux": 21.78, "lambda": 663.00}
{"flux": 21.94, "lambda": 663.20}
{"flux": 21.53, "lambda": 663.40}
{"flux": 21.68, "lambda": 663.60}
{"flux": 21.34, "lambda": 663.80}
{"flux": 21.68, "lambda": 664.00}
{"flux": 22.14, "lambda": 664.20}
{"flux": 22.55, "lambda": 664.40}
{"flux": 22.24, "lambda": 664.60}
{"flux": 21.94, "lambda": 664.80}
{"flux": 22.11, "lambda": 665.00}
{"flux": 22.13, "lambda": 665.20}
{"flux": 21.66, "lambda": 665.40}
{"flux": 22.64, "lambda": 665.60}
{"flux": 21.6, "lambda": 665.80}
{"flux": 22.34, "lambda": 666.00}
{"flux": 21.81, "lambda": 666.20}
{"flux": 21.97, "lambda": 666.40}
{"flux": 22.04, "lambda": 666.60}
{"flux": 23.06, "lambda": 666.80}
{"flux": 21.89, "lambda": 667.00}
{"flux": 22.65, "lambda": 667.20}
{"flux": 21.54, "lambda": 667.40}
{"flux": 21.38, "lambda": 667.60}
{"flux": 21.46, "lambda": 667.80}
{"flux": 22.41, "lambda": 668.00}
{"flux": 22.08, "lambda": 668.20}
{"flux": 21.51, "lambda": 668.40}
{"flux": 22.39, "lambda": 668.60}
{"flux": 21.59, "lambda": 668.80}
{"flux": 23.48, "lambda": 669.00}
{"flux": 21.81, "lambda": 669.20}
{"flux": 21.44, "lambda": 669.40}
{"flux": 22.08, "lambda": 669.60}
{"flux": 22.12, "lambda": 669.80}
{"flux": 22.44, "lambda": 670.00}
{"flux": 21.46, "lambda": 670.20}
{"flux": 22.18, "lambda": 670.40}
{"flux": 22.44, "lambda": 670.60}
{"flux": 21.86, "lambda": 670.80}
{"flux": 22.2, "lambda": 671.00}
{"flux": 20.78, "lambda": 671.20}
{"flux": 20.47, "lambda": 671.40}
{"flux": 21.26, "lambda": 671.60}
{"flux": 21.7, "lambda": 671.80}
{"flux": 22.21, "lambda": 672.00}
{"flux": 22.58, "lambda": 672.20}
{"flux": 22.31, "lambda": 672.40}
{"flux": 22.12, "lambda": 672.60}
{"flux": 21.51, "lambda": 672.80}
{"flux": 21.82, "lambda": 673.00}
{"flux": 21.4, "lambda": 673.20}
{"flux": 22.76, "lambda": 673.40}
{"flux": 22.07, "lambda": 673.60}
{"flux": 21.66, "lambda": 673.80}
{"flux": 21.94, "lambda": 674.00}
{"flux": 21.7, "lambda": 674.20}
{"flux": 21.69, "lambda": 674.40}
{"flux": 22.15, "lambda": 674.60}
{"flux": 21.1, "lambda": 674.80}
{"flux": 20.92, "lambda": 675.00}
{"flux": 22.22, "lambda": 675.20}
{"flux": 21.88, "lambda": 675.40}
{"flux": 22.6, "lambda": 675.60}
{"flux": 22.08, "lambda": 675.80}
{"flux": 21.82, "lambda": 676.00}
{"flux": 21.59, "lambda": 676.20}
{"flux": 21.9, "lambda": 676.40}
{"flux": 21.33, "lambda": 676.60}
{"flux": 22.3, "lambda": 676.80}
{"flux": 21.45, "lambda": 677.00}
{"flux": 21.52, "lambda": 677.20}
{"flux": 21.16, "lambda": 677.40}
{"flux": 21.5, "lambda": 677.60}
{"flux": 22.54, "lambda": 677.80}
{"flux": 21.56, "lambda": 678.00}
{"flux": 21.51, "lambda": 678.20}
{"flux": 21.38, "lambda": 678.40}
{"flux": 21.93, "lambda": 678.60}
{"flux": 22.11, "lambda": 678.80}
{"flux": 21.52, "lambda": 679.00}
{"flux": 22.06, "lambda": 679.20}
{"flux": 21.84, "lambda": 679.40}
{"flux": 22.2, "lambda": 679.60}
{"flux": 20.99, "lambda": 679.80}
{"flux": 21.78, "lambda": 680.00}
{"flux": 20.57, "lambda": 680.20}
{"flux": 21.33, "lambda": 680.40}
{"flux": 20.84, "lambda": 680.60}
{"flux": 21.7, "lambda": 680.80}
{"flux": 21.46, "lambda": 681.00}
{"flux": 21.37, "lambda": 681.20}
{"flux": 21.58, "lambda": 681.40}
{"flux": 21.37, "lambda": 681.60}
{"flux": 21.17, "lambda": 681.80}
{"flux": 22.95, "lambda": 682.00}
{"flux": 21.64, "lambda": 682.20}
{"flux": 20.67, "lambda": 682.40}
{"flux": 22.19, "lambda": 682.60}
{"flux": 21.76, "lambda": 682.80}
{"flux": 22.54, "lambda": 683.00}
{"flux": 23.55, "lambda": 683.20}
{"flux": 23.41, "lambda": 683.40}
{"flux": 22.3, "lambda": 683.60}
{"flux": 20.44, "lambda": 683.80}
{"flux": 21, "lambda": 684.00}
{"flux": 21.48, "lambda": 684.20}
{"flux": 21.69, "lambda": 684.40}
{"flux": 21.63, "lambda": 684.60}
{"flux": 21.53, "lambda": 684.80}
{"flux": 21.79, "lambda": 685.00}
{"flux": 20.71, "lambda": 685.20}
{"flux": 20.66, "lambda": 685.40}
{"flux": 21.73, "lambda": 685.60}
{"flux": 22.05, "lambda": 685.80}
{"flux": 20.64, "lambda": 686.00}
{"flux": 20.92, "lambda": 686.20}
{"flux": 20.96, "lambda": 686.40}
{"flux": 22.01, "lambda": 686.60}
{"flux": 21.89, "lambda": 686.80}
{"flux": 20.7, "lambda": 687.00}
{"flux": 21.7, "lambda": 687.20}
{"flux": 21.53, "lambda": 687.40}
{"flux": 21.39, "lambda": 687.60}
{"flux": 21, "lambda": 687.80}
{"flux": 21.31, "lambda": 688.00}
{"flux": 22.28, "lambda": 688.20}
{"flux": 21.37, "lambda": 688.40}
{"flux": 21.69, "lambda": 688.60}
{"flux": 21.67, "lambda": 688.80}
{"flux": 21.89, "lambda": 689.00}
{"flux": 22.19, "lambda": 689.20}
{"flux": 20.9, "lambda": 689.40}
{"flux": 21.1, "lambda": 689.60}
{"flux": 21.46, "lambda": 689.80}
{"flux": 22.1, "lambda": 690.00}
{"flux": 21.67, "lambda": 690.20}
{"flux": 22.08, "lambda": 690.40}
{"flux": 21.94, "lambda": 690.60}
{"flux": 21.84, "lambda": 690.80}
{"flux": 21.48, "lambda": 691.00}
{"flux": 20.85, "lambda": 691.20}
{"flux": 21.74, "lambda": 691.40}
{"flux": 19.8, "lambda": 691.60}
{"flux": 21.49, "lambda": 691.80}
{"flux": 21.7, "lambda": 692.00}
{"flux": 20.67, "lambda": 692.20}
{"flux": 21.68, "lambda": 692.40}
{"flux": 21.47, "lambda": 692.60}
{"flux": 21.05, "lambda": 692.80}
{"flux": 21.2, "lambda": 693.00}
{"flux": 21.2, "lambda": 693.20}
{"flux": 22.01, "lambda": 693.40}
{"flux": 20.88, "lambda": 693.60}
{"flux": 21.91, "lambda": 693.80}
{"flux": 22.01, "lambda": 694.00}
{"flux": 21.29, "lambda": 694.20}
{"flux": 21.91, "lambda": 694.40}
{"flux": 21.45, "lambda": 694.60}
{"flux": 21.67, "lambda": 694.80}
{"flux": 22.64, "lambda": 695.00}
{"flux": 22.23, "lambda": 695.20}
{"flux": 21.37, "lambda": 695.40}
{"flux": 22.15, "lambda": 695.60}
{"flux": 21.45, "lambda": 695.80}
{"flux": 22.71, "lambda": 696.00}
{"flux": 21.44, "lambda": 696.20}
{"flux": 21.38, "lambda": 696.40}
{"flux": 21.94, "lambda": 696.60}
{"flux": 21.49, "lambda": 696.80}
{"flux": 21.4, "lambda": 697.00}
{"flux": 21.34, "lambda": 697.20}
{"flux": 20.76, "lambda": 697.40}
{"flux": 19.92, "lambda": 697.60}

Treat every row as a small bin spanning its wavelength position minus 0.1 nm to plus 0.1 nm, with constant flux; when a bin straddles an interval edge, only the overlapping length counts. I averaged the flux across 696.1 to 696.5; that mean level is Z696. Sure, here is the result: 21.4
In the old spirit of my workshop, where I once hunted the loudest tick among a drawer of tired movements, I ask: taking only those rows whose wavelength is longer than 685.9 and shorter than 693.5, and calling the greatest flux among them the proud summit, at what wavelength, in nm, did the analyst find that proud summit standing 688.20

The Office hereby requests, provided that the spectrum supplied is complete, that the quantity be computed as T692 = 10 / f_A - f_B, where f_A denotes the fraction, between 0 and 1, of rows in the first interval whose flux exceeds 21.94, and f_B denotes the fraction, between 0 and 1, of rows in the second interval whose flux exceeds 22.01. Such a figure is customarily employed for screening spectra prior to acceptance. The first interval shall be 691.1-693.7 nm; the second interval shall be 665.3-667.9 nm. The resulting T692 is 130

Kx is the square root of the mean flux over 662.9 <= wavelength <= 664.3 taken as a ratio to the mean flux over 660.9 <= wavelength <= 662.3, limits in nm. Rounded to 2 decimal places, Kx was 0.98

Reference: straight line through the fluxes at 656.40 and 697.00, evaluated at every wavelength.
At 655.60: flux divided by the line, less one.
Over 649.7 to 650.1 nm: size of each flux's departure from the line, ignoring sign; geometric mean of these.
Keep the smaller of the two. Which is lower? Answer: -0.045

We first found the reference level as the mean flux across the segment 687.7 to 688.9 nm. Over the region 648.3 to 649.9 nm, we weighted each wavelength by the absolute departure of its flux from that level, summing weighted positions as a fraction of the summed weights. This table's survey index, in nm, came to 649.05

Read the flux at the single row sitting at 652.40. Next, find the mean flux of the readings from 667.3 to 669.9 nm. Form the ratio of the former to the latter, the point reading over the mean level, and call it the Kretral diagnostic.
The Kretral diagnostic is 1.03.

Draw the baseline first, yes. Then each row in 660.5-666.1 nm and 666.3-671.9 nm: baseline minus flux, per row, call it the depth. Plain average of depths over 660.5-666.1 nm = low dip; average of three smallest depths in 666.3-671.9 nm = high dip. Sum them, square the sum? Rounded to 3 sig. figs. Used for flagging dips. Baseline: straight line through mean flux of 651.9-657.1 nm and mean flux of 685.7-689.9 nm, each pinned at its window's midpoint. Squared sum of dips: 1.66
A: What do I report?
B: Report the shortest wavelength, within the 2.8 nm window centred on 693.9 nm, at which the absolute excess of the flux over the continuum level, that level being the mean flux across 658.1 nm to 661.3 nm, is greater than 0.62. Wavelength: 692.60 nm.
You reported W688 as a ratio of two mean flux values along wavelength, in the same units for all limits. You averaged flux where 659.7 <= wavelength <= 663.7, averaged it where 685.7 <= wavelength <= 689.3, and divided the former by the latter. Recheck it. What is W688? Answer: 1.03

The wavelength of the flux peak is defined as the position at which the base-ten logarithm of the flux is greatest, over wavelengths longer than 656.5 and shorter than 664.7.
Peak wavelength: 662.00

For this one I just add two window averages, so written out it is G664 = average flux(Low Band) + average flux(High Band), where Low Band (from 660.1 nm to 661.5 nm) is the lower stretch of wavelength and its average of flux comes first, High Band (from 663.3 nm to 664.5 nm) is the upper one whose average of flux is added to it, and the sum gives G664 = 44.2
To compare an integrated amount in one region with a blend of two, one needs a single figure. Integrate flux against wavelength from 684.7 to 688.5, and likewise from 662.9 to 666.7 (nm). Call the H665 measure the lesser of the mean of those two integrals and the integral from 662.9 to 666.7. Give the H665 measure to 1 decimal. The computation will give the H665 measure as 82.3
